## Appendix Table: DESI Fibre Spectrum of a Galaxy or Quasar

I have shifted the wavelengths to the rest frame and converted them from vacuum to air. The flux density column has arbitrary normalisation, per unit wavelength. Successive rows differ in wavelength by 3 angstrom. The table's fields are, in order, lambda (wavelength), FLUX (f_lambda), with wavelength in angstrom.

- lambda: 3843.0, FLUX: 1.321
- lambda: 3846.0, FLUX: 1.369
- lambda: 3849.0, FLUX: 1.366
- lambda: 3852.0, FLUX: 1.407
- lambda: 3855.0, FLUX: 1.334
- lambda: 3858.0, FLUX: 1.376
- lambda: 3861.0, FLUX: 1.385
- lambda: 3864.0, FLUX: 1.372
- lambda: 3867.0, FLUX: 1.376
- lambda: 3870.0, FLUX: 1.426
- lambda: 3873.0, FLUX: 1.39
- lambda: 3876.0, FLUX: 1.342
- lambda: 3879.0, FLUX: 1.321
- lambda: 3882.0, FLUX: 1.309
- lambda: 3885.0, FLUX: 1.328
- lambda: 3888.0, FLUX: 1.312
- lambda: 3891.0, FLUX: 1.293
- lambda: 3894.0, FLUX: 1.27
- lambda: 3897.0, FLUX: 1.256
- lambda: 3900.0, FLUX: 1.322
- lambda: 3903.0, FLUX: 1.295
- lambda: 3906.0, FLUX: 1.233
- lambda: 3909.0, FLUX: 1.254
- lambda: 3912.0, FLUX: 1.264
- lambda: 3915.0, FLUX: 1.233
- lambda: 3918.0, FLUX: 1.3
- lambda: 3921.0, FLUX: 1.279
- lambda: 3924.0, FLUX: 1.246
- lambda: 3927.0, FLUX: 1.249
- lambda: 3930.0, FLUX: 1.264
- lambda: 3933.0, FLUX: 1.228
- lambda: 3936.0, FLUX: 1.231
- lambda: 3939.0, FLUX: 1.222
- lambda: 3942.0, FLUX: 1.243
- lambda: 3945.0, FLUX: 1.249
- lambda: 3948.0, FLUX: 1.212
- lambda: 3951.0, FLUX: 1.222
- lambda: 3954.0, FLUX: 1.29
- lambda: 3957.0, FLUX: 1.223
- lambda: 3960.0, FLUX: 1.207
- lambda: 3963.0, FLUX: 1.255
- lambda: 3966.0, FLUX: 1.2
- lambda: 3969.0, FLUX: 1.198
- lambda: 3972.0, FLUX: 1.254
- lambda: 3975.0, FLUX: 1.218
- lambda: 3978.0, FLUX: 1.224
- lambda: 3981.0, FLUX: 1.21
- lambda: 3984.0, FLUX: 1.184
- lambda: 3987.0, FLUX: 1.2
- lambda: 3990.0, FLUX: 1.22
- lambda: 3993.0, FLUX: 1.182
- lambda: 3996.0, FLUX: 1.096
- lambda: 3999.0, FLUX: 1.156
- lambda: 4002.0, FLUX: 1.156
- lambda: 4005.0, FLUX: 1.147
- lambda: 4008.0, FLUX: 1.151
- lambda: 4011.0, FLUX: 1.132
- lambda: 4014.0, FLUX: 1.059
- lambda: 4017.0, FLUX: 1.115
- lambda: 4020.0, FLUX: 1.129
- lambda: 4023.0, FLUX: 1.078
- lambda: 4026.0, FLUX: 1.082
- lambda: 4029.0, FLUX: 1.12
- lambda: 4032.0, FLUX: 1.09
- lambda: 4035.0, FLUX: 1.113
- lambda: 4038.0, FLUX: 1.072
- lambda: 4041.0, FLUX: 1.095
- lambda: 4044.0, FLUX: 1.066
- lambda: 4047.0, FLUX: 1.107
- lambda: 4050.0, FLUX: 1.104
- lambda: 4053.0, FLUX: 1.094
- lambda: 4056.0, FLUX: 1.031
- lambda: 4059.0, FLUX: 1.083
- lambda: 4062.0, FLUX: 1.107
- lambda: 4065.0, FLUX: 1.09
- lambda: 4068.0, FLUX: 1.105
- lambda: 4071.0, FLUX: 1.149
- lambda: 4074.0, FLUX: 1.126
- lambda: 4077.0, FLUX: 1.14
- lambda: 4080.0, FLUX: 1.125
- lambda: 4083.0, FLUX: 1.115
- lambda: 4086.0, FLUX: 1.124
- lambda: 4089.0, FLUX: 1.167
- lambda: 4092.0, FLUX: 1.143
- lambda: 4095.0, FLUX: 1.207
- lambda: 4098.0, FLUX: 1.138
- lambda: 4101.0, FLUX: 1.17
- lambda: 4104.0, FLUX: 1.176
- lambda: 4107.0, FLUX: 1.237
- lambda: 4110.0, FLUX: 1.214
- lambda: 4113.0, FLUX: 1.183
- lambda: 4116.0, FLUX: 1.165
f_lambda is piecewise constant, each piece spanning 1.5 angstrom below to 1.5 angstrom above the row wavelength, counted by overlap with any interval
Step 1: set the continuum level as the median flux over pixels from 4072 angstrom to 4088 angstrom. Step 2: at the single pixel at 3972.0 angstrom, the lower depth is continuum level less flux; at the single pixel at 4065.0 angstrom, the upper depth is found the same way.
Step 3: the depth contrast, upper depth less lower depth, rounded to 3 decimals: 0.164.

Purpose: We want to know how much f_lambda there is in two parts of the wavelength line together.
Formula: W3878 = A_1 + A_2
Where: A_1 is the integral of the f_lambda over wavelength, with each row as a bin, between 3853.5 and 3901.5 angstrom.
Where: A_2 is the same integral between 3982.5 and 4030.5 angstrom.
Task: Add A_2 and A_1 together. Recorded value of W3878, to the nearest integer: 119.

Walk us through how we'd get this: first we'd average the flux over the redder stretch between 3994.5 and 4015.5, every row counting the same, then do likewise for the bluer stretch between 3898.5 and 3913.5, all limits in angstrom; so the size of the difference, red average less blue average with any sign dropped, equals 0.15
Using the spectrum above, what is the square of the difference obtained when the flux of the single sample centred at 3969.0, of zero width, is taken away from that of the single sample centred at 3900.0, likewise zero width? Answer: 0.015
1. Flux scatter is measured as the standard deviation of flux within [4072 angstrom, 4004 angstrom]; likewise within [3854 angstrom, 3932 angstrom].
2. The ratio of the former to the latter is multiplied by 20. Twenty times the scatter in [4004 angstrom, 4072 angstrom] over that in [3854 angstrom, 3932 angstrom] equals 11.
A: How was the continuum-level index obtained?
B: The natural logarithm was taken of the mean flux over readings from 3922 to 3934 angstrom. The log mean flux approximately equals 0.22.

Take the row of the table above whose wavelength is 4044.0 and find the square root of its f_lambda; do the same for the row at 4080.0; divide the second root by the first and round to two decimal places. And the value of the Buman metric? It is 1.03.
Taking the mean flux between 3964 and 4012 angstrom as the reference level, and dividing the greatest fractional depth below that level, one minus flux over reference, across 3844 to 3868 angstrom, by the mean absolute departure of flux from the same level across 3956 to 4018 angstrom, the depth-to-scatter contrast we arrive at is -3.15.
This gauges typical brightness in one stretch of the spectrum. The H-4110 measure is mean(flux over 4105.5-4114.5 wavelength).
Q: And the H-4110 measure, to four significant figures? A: 1.211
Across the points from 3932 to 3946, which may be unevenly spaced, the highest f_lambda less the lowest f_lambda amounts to 0.027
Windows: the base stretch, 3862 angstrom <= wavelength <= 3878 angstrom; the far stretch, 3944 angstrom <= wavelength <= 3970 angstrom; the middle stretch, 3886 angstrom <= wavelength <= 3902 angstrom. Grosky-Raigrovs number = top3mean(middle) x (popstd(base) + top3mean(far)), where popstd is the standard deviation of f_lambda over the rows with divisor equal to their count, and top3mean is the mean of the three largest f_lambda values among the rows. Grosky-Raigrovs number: 1.69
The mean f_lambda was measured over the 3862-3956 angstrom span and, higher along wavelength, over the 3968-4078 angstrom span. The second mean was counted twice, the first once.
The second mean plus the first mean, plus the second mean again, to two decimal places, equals 3.55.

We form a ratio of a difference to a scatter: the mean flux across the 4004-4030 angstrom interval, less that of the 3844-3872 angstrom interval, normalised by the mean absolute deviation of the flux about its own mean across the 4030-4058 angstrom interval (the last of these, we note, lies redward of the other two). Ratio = -13.6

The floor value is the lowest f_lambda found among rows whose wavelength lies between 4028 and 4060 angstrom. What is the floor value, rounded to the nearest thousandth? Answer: 1.031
